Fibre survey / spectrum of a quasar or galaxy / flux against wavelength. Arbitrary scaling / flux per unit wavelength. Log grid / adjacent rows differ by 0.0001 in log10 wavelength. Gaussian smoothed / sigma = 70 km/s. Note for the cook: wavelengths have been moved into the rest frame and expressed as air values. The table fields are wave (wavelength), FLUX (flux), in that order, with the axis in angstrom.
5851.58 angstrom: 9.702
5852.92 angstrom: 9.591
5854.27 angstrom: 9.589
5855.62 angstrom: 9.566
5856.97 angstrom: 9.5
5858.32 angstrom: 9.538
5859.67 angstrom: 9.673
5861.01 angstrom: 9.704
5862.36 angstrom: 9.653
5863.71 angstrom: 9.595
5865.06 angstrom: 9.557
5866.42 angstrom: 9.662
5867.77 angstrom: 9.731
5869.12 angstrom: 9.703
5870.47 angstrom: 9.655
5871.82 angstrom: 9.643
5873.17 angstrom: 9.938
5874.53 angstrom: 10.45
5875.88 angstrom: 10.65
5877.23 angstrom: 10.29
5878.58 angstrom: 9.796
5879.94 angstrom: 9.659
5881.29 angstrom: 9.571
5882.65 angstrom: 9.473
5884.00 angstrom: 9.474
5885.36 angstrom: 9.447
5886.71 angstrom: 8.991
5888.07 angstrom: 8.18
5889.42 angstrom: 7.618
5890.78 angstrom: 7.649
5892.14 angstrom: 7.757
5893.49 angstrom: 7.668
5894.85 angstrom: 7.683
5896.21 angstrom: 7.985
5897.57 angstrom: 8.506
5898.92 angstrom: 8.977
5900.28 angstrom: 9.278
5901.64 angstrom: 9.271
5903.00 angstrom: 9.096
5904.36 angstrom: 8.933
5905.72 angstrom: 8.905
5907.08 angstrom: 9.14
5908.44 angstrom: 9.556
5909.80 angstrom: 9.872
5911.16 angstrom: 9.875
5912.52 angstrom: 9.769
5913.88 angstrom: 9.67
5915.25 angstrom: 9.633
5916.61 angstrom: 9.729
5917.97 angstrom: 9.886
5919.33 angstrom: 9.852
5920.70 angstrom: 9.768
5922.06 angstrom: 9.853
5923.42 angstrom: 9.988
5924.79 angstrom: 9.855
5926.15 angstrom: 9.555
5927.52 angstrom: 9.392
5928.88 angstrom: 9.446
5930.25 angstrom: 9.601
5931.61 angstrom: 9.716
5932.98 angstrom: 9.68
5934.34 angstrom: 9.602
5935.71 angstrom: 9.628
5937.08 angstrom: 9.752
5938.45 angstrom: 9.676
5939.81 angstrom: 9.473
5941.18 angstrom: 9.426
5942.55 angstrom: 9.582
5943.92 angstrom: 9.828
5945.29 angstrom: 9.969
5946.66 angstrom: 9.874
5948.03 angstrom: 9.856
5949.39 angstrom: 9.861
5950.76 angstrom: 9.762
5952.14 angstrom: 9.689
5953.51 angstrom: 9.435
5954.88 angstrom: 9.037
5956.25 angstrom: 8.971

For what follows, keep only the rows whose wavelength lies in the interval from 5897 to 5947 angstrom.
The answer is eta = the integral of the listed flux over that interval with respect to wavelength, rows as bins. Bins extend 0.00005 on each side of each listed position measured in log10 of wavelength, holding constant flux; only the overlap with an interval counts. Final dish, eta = 478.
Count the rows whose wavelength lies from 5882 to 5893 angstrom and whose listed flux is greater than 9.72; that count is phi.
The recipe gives 0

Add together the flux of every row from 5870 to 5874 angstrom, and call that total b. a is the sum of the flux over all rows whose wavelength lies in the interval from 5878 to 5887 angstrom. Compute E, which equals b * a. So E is 1942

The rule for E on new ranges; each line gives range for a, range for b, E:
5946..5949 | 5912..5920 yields 1155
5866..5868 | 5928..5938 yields 1308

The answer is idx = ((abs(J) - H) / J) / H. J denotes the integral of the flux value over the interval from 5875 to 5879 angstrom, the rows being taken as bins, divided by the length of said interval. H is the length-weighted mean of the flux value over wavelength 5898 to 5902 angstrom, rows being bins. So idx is 0.012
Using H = 9.1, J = 10.3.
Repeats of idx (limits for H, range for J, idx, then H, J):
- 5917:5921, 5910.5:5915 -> -0.001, 9.8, 9.7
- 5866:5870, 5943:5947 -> 0.002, 9.7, 9.9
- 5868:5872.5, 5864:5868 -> -0.001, 9.7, 9.6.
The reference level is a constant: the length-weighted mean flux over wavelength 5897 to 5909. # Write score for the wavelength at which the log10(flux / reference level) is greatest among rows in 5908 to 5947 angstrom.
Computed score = 5923.42 angstrom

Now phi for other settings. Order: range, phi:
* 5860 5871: 1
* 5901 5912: 2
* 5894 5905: 0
